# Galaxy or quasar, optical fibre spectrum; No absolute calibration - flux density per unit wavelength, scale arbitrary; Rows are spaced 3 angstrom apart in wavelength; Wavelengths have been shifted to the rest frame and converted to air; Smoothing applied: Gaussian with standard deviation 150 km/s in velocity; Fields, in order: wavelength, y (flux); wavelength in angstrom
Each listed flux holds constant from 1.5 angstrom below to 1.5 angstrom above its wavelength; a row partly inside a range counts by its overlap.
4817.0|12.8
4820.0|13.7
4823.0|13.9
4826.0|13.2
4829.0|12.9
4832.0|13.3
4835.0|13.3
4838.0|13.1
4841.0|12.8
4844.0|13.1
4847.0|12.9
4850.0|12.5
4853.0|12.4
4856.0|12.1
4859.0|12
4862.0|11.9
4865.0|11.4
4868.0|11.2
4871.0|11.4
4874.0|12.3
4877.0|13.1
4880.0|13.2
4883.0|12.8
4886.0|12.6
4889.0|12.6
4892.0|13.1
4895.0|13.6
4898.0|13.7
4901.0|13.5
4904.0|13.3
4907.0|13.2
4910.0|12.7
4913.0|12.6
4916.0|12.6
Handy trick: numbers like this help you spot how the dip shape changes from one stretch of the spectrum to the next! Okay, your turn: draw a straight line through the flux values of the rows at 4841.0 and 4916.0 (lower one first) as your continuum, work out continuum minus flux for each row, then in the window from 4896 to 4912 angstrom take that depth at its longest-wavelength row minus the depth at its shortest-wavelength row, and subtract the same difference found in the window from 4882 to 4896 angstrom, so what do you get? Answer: 1.8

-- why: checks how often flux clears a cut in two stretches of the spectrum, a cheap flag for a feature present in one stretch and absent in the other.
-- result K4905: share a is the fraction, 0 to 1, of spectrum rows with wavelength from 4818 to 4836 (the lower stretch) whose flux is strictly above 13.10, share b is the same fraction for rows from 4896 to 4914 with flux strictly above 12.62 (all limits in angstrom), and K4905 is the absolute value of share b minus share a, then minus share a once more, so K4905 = -0.8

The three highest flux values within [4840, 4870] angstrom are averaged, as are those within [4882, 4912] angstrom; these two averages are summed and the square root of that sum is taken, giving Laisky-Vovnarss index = 5.15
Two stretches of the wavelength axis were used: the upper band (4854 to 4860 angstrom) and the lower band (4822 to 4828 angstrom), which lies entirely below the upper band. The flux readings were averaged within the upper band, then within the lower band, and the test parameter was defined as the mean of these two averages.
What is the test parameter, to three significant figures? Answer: 12.8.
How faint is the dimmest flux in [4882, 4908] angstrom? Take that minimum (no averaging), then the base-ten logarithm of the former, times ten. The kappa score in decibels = 11.0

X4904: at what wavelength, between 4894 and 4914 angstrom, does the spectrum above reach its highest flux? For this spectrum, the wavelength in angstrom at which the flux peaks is 4898.0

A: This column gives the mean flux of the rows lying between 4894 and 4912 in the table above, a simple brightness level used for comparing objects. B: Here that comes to 13.3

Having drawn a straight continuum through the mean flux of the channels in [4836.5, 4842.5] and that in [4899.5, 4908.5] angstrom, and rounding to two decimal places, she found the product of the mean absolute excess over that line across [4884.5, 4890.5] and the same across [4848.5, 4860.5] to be 0.50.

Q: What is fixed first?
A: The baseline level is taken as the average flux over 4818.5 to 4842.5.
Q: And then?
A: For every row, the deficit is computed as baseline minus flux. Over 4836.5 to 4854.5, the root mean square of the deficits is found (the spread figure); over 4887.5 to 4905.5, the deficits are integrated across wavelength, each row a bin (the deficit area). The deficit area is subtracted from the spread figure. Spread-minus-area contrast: 1.0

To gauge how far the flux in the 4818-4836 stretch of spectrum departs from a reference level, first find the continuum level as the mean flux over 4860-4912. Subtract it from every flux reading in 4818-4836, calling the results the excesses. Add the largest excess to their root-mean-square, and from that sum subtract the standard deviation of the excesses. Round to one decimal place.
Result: 1.7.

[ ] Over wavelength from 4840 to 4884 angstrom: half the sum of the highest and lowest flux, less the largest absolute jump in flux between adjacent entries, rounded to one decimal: 11.3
